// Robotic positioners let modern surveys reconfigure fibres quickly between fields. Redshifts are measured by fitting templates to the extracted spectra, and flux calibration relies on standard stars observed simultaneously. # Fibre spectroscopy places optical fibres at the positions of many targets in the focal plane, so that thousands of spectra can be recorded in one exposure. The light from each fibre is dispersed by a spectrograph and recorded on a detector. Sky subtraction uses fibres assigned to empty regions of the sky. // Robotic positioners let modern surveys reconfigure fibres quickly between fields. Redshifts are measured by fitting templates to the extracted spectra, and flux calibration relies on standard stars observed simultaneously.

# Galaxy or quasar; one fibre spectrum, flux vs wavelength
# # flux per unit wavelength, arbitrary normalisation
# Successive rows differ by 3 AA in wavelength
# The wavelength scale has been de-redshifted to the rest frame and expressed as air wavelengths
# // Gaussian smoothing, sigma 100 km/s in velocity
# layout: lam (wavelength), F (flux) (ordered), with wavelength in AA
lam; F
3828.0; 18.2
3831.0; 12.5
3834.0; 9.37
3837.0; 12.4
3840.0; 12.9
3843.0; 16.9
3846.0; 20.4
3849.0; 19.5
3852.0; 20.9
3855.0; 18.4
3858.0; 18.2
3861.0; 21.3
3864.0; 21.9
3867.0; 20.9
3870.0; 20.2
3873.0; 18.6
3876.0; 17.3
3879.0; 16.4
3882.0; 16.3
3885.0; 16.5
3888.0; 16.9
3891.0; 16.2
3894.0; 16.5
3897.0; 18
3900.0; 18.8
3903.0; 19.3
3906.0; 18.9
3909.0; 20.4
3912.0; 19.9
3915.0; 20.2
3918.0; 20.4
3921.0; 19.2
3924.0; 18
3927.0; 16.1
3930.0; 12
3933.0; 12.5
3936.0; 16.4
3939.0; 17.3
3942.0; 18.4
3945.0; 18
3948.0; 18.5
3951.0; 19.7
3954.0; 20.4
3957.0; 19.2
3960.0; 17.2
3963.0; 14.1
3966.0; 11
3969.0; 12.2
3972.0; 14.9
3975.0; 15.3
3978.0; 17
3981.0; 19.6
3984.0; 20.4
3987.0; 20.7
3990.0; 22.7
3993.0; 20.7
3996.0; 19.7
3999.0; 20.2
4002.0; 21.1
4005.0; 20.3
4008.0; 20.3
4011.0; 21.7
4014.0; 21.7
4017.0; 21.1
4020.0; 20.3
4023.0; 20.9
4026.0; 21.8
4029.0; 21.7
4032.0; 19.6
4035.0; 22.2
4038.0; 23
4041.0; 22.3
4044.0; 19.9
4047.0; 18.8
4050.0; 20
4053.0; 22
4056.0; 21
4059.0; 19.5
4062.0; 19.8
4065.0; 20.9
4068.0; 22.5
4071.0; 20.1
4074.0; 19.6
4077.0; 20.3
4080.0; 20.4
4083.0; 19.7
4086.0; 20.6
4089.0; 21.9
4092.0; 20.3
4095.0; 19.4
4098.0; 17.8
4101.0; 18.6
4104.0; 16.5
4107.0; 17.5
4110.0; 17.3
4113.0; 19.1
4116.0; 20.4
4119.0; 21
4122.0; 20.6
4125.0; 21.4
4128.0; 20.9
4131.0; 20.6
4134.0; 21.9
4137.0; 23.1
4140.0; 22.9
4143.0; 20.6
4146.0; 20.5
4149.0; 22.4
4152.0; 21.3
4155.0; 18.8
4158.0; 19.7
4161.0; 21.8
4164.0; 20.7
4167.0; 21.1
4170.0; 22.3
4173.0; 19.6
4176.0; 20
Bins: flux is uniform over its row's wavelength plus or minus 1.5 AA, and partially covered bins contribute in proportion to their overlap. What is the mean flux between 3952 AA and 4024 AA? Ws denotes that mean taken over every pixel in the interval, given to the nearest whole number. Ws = 19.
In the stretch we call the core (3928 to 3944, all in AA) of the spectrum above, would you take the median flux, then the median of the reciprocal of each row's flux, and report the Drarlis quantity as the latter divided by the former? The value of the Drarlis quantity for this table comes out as 0.0037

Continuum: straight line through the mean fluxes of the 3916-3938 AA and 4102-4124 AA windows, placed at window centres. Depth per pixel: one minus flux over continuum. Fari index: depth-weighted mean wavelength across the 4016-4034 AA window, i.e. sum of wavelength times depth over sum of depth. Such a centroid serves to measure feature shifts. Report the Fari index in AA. 4024.2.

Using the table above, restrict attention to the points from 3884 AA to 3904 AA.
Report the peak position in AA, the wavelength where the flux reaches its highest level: 3903.0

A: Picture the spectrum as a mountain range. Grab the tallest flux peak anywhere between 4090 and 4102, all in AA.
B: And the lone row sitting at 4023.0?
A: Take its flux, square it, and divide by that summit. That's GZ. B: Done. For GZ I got 22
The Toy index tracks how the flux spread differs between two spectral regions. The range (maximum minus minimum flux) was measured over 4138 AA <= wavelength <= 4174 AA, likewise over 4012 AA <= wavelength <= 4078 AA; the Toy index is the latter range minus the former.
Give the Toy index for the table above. 0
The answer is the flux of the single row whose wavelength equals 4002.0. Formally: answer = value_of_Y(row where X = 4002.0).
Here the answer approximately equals 21.1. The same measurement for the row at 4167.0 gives 21.1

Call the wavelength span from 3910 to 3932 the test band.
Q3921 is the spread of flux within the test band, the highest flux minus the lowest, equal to 8.4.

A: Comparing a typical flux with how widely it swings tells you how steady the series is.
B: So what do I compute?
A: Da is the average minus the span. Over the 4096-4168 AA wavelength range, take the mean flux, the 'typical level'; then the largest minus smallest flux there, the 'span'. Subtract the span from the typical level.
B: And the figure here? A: 14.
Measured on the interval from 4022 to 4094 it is 17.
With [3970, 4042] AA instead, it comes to 12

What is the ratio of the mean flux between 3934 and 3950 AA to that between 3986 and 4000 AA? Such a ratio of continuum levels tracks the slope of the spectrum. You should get 0.85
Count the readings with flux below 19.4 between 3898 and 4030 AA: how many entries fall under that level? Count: 21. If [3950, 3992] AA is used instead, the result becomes 8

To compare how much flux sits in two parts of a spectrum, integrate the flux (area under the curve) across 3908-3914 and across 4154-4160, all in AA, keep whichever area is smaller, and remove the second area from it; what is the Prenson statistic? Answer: 0.0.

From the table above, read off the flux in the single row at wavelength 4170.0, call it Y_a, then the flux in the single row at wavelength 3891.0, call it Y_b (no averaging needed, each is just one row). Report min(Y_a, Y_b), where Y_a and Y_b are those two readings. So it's 16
